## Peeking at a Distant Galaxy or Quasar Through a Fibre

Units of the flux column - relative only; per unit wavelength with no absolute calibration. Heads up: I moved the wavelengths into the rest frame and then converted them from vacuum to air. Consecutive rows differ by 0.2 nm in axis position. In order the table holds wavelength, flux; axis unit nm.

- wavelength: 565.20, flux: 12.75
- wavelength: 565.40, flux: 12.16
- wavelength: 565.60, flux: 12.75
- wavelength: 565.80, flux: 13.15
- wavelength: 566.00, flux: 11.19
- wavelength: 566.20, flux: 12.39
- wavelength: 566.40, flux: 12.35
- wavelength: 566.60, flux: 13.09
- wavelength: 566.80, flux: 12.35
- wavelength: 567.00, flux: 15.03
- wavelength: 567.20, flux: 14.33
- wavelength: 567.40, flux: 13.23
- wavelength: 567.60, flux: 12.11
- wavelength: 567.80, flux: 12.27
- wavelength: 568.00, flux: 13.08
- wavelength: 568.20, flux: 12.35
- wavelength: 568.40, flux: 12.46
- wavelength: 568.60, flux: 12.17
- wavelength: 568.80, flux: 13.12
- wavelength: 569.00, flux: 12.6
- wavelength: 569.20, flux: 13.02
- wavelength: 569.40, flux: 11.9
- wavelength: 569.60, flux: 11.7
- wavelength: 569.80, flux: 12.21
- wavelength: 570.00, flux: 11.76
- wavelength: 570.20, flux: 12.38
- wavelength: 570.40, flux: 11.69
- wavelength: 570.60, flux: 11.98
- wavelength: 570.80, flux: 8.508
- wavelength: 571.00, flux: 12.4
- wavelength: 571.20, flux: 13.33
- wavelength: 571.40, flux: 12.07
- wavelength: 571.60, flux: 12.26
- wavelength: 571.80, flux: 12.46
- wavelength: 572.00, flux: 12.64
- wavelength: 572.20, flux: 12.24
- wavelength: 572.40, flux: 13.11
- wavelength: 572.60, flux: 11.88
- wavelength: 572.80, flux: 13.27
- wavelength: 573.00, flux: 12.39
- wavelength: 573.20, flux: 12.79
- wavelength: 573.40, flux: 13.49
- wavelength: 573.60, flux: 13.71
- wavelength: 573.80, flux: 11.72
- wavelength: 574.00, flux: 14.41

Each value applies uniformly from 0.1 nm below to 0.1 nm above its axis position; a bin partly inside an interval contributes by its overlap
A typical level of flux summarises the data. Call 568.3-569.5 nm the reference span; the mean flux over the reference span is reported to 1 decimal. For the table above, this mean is 12.5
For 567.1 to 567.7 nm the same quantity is 13.2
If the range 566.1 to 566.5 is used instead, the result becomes 12.4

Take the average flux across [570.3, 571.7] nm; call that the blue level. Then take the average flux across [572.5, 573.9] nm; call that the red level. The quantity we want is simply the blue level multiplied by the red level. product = 150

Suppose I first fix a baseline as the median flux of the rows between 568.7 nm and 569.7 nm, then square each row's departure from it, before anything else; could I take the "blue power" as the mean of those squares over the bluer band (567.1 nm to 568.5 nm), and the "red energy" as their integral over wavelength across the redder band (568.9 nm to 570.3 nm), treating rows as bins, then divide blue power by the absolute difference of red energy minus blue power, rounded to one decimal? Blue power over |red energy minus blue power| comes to 5.7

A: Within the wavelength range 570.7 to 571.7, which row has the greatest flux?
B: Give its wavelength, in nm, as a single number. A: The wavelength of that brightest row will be 571.20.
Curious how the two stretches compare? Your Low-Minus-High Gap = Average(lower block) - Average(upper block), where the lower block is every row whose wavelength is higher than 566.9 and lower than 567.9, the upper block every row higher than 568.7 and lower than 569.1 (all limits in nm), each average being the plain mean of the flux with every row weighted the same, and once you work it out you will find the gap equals 0.53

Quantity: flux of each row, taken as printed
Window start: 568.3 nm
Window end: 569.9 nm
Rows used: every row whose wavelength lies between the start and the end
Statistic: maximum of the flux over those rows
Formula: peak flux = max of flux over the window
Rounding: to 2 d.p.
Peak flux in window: 13.12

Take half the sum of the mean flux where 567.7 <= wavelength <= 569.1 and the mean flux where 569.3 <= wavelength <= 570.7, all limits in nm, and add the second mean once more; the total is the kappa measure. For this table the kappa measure 24.2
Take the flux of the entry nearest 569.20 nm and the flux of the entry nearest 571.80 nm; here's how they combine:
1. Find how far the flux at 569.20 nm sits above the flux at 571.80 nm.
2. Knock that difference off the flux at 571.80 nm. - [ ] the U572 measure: 12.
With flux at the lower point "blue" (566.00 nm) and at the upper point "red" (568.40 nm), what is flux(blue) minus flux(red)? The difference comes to -1.3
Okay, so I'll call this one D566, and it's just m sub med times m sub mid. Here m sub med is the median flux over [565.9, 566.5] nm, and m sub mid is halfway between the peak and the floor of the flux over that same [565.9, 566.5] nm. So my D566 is 146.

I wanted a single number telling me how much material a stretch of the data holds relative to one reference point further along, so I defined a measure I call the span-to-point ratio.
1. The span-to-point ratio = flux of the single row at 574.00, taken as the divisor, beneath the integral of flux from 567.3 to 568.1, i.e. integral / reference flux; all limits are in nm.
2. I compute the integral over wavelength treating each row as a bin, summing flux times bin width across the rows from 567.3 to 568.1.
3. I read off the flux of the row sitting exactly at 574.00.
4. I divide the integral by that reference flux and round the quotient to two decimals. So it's 0.70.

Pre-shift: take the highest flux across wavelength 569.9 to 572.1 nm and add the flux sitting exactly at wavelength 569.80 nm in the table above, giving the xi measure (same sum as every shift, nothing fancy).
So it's 25.5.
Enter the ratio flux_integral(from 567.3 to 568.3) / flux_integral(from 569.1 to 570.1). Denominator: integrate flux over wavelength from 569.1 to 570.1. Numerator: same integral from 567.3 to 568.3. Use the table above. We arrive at 1.04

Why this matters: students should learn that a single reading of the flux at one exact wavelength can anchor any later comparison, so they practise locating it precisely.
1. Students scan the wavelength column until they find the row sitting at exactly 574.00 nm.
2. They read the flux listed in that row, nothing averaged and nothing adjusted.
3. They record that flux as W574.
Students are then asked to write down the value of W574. 14.41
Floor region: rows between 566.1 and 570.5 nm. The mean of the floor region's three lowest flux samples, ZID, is 11.7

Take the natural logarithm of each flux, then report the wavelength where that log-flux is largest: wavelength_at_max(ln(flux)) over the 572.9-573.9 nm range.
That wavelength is 573.60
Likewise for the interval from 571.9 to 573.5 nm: 573.40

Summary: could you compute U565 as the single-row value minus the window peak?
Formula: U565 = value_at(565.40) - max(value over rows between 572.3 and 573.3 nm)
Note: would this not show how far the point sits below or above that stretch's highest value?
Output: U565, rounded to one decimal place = -1.1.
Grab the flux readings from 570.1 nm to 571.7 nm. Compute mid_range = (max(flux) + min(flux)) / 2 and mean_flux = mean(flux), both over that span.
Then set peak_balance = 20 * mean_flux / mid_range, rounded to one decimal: 21.7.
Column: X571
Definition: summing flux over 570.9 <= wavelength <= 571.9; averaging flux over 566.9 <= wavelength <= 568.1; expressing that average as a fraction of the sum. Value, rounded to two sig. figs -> 0.21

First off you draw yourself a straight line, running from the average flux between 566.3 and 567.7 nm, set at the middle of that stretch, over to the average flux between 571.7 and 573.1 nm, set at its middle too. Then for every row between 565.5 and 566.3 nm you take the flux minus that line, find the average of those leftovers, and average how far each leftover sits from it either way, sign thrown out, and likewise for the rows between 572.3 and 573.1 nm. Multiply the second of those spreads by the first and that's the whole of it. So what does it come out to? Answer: 0.30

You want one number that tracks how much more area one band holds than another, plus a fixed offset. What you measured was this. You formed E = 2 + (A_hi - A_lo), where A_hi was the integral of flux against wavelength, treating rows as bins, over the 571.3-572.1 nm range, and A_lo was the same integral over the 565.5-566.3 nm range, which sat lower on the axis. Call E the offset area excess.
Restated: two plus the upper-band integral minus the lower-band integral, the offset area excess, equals 2.0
